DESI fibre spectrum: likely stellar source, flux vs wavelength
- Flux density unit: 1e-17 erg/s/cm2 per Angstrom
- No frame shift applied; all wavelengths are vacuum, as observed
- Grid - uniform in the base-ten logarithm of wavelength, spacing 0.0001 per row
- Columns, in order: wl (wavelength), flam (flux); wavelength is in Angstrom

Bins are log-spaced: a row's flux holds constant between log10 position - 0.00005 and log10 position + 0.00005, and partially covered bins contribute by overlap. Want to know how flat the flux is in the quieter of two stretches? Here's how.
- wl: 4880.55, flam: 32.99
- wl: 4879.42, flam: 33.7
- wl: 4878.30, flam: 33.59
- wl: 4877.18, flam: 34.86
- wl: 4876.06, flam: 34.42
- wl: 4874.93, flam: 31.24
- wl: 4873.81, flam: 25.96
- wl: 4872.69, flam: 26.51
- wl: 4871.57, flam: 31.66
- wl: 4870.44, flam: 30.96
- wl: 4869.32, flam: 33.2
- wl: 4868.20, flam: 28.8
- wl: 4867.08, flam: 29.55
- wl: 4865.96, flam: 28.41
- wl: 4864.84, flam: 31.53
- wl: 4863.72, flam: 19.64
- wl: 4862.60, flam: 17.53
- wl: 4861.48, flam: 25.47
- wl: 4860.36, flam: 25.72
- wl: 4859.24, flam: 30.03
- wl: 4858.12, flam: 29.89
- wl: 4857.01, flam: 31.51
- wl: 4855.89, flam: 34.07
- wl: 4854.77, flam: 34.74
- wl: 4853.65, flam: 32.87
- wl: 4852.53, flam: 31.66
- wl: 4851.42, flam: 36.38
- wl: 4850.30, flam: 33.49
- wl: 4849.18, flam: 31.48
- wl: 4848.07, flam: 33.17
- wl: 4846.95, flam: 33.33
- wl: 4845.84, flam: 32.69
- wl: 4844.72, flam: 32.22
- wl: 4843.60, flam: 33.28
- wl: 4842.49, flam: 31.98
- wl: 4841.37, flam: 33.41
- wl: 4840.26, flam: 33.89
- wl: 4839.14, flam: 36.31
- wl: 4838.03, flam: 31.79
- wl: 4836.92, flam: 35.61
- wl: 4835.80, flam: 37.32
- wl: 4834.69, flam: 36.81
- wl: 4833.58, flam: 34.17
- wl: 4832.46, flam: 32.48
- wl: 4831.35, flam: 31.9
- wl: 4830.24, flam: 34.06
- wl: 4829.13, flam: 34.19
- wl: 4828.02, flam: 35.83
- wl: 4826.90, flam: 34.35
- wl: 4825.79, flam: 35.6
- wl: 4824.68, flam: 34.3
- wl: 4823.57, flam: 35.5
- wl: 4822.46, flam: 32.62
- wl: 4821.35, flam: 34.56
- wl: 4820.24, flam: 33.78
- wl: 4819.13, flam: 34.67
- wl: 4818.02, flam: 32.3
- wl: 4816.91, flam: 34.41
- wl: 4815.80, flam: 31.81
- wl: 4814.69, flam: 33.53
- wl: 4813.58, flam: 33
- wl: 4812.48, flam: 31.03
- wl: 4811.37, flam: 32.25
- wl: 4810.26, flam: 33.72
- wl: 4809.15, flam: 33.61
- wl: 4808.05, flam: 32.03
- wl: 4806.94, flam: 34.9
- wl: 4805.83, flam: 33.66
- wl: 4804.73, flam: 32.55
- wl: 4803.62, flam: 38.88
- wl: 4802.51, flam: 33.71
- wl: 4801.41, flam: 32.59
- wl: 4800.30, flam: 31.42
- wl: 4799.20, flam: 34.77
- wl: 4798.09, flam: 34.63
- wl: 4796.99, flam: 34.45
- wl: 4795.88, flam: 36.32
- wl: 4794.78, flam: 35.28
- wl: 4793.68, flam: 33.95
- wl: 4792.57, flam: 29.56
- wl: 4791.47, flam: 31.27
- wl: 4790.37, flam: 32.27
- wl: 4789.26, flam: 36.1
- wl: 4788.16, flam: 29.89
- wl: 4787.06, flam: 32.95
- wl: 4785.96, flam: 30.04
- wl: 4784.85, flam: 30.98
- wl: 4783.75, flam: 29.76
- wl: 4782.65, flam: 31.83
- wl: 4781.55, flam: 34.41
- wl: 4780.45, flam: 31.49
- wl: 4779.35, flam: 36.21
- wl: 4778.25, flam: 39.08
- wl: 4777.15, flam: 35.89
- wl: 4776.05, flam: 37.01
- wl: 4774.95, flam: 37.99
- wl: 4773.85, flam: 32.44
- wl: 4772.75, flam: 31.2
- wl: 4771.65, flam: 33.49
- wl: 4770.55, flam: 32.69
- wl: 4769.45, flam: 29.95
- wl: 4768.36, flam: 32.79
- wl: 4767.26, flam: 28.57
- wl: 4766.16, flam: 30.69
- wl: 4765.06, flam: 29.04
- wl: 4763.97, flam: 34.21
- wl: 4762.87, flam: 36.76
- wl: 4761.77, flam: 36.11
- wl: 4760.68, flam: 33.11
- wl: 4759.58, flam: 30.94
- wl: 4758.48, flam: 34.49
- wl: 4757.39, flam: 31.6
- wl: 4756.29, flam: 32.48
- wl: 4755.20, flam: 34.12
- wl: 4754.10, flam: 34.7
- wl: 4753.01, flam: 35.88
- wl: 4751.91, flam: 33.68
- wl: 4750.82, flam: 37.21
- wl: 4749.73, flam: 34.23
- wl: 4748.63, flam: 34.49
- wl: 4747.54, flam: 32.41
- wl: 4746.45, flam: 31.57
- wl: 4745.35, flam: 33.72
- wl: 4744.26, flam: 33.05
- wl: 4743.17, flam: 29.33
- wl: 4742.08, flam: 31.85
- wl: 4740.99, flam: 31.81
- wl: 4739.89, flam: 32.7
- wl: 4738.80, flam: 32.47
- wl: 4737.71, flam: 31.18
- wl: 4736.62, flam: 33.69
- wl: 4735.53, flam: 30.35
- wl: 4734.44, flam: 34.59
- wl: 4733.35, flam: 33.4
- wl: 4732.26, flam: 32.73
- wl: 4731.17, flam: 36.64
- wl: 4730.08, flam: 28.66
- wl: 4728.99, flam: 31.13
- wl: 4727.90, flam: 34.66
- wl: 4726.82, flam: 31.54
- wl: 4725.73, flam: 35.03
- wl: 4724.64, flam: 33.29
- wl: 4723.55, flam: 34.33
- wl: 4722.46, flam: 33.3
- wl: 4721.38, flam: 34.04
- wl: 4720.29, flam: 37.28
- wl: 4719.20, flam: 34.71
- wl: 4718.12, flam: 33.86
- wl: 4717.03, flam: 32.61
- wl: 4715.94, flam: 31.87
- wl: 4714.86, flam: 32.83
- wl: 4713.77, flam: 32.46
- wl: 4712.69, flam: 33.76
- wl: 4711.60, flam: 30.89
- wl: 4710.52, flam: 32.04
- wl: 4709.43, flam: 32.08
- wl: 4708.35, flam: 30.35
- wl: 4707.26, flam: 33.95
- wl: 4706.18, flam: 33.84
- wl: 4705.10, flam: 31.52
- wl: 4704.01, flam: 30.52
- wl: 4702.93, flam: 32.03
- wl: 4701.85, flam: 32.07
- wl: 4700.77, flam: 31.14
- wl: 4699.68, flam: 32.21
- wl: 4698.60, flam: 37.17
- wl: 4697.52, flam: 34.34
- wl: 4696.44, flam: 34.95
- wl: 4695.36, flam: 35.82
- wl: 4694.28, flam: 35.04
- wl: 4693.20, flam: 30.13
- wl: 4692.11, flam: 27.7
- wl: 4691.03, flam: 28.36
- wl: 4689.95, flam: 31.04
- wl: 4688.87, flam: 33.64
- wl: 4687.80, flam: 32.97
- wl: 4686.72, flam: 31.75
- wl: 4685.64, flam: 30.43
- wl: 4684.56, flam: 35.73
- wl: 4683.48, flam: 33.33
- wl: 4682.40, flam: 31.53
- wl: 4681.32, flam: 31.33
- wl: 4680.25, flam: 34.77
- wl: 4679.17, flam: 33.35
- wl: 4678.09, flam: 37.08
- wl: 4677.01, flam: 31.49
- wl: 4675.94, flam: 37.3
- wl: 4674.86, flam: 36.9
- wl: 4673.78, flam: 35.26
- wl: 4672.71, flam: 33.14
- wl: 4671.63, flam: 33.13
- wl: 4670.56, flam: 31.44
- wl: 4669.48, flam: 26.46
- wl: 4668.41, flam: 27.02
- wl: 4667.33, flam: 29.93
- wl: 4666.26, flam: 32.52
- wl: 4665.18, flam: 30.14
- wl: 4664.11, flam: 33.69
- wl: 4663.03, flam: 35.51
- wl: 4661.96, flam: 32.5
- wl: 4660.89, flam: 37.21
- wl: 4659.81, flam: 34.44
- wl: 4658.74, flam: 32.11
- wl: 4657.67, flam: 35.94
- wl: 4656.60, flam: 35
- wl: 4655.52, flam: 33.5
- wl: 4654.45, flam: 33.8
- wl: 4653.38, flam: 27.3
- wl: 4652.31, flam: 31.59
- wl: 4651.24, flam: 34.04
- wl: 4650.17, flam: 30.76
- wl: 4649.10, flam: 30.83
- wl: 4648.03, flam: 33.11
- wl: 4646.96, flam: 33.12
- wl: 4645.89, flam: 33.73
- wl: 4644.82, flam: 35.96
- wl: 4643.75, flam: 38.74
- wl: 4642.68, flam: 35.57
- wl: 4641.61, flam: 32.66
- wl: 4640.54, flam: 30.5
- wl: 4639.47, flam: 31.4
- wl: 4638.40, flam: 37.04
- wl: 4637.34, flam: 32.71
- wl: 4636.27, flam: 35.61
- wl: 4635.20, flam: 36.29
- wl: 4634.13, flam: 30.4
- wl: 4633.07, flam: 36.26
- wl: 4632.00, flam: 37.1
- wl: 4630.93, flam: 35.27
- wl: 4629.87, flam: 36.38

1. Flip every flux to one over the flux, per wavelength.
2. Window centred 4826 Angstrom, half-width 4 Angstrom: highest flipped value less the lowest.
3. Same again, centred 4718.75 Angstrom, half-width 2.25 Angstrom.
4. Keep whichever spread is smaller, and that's 0.0027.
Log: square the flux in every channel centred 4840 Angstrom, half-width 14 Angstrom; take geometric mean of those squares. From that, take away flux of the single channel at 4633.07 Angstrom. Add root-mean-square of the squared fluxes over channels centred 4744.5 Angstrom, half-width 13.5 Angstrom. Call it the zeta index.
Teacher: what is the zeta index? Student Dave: 2214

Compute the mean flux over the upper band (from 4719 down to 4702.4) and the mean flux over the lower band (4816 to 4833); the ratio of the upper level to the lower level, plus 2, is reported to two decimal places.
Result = 2.95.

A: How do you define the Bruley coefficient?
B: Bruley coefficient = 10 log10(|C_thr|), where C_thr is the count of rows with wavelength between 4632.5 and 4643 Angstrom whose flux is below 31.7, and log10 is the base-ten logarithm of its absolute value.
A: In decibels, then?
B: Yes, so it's 4.8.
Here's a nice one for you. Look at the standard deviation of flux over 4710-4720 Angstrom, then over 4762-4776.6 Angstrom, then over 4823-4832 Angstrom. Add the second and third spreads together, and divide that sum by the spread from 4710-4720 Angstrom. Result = 3.7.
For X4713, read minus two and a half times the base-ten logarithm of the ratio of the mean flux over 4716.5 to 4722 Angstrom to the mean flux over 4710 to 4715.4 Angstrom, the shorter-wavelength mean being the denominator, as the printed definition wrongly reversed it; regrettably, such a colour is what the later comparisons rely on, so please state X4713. -0.068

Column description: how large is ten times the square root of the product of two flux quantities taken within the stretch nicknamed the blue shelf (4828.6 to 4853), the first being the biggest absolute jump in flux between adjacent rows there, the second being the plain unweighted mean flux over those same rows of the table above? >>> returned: 126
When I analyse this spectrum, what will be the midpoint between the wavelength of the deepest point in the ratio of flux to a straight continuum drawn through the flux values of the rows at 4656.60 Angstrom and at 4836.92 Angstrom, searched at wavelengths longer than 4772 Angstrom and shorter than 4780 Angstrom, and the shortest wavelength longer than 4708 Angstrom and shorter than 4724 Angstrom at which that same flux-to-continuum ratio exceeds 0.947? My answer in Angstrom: 4742.7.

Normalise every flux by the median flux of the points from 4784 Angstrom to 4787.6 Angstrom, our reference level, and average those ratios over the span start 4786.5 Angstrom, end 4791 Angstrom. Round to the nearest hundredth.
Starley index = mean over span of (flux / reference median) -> 1.06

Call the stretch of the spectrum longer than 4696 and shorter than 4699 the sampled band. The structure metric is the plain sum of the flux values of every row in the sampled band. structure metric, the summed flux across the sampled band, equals 106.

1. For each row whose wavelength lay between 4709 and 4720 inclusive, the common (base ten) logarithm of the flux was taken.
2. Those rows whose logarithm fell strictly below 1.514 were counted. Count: 6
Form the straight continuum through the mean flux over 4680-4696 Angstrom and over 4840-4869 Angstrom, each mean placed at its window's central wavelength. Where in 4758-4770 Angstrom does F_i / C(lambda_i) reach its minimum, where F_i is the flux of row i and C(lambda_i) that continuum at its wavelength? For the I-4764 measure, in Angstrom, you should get 4767.26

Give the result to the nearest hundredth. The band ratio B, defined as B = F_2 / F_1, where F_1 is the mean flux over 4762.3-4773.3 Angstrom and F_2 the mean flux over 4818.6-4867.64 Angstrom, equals 1.01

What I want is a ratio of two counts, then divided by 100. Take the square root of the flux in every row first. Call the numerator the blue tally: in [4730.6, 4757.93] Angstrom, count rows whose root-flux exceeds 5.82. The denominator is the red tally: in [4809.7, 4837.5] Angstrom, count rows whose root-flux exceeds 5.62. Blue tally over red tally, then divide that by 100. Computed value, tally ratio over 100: 0.0033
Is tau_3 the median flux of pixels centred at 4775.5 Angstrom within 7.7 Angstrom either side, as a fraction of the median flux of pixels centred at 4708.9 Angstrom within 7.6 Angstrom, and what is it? 1.03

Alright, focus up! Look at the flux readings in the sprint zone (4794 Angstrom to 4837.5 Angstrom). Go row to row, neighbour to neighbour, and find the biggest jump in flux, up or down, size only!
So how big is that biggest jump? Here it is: 6.3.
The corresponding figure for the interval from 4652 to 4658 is 6.5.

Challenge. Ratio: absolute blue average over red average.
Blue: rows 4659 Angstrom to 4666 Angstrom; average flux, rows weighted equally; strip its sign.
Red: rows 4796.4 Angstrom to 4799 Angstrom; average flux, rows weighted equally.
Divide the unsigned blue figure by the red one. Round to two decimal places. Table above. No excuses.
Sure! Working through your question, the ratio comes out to 0.98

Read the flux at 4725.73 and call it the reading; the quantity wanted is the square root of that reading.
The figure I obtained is 5.92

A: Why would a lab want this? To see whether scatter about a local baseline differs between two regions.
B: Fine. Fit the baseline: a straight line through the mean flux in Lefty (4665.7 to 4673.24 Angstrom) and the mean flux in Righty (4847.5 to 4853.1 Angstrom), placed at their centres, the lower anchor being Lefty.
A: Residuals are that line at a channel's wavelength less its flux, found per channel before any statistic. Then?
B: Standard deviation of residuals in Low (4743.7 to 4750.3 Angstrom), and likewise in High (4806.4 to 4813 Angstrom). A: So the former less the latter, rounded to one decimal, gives -0.3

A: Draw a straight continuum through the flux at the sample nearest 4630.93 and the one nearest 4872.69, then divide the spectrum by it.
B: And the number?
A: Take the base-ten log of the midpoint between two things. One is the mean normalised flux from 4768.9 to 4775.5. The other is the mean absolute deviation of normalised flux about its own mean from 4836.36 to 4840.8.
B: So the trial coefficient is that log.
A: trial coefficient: -0.241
